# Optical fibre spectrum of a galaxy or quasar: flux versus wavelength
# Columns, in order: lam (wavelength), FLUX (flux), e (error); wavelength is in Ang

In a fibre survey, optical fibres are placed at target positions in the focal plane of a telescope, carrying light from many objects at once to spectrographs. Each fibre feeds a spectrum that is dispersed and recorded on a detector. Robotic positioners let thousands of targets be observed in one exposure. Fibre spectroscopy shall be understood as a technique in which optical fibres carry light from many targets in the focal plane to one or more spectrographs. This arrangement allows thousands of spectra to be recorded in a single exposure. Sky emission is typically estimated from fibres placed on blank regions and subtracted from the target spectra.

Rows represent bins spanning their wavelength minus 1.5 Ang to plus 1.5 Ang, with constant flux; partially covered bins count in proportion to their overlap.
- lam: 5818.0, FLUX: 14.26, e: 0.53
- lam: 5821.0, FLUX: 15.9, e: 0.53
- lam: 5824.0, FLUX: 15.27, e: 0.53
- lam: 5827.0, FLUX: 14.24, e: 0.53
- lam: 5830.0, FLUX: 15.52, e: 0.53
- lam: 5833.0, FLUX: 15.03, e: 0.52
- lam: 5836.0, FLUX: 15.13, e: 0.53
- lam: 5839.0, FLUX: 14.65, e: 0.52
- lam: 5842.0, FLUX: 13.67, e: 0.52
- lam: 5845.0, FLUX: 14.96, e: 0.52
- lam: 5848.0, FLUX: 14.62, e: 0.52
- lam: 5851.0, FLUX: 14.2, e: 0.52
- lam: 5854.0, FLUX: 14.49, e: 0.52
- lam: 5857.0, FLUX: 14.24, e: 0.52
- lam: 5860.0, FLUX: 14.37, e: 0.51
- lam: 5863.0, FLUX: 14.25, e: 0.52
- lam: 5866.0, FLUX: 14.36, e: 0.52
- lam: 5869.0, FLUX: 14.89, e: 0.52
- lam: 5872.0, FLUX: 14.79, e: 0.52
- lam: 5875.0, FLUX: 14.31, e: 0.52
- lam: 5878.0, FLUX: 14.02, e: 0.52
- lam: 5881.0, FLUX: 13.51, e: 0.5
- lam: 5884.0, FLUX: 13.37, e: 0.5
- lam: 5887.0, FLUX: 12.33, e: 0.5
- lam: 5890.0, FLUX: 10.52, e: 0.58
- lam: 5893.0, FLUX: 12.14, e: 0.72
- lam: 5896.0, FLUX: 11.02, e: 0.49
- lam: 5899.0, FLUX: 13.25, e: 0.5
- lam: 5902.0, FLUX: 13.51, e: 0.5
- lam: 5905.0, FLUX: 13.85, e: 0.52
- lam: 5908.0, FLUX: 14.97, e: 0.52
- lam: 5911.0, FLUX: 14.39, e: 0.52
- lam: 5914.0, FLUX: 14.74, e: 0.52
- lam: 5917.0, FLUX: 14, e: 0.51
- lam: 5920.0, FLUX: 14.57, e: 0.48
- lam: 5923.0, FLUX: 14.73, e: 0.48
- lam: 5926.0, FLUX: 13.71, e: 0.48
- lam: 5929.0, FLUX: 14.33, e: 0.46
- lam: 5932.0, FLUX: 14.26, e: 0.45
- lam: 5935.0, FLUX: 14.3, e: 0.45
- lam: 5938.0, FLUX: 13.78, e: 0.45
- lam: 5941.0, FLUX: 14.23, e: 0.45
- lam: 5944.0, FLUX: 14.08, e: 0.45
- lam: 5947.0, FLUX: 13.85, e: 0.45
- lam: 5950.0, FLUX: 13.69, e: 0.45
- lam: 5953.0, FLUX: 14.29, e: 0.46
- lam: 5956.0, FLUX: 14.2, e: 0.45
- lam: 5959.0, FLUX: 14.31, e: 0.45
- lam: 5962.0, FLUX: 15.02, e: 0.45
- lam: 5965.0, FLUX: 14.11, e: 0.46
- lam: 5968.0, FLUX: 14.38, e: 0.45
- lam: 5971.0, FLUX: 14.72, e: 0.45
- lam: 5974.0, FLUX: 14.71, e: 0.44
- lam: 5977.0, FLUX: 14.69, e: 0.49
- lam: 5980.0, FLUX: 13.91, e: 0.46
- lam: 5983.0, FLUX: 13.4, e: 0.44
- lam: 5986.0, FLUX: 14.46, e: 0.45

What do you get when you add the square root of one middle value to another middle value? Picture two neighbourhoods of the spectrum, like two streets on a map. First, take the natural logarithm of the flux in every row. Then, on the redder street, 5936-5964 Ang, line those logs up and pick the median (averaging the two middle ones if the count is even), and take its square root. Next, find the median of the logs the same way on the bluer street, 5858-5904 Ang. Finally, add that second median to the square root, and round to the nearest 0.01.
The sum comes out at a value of 4.23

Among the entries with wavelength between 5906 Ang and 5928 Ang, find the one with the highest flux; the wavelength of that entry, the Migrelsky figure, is 5908.0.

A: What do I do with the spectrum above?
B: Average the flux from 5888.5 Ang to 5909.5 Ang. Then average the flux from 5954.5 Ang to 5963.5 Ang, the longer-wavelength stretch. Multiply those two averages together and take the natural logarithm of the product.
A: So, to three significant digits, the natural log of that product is 5.22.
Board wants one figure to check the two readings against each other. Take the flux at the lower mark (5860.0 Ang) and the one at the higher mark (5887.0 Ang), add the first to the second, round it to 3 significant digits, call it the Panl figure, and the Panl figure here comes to 26.7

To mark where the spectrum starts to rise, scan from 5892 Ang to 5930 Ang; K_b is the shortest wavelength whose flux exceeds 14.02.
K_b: 5908.0 Ang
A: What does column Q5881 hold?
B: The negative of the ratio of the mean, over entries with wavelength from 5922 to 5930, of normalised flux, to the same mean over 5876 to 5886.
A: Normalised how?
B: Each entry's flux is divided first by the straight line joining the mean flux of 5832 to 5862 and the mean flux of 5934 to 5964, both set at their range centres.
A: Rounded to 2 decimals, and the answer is -1.06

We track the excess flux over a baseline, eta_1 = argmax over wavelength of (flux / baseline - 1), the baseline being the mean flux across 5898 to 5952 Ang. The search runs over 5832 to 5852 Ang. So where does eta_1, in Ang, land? 5836.0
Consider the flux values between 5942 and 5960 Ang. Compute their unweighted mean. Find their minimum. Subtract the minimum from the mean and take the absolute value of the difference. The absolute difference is 0.38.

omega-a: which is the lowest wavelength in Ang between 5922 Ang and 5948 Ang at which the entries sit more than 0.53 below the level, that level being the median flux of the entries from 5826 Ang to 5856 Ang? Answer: 5926.0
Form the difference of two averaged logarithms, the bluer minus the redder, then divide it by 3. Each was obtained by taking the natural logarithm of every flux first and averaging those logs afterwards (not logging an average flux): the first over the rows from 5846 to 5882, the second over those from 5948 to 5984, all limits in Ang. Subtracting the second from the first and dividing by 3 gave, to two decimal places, 0.00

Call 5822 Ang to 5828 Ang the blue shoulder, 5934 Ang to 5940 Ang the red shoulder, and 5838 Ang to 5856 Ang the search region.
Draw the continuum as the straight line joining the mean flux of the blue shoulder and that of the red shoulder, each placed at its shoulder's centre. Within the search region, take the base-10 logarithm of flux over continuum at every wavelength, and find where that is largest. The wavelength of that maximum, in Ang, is 5845.0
